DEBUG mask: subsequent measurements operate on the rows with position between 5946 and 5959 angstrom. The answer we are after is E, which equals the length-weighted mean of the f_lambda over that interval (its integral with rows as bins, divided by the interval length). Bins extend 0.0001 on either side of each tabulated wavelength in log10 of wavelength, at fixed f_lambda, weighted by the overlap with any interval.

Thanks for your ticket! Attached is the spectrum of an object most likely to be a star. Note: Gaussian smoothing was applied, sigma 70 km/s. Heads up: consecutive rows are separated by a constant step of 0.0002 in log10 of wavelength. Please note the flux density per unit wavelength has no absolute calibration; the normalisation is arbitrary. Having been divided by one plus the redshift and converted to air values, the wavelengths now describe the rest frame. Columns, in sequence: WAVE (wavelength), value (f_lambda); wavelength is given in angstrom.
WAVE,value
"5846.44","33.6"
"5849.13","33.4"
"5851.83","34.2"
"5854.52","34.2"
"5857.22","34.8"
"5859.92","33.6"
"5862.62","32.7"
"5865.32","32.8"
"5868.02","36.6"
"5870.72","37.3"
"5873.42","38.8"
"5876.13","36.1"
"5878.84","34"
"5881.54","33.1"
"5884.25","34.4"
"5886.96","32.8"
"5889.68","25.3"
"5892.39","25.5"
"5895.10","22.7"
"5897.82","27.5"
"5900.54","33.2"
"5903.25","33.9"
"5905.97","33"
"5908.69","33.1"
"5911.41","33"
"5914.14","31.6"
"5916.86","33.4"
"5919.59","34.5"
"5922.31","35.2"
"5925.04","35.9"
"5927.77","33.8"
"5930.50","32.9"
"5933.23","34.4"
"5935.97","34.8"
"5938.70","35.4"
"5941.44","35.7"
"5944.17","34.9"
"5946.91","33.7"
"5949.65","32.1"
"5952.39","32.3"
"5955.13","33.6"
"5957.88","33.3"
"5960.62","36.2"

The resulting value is 33.0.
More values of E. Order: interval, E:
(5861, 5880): 35.5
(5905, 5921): 33.1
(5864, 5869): 34.6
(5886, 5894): 27.5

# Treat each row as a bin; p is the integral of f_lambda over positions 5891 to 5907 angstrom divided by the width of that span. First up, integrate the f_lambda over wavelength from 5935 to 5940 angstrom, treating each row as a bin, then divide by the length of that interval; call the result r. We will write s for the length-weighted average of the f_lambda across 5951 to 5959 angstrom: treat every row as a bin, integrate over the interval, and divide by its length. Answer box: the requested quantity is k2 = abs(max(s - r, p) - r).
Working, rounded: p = 29.2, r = 35.1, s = 33.0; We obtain 5.9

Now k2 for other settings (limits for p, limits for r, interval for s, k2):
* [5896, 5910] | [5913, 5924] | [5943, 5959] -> 2.0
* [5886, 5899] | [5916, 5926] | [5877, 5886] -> 8.2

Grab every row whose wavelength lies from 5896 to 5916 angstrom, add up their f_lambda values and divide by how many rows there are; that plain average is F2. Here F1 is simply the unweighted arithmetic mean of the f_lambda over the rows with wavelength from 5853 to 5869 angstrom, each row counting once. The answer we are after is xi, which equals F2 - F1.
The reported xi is -1.9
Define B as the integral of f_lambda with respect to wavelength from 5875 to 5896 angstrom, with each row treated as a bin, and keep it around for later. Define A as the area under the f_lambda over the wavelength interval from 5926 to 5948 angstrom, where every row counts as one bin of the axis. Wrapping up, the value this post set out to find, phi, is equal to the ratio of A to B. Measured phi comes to 1.2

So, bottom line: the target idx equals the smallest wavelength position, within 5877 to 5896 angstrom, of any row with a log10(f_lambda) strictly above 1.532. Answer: 5884.25 angstrom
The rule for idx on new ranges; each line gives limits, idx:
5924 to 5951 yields 5925.04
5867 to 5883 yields 5868.02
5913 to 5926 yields 5919.59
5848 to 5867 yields 5851.83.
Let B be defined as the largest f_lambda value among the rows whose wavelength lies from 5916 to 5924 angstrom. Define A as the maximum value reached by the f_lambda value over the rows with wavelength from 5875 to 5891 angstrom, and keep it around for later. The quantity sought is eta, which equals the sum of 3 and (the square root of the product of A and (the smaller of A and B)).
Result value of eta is 38.6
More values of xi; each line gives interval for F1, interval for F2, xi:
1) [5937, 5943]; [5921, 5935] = -1.1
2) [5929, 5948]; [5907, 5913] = -1.5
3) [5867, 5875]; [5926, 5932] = -4.2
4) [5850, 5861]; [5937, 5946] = 1.1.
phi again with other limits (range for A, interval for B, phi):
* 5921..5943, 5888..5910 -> 1.2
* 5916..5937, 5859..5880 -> 1.0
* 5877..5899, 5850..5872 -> 0.9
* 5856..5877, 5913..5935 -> 1.0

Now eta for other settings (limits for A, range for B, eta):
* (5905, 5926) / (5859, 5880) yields 38.9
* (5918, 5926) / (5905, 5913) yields 37.5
